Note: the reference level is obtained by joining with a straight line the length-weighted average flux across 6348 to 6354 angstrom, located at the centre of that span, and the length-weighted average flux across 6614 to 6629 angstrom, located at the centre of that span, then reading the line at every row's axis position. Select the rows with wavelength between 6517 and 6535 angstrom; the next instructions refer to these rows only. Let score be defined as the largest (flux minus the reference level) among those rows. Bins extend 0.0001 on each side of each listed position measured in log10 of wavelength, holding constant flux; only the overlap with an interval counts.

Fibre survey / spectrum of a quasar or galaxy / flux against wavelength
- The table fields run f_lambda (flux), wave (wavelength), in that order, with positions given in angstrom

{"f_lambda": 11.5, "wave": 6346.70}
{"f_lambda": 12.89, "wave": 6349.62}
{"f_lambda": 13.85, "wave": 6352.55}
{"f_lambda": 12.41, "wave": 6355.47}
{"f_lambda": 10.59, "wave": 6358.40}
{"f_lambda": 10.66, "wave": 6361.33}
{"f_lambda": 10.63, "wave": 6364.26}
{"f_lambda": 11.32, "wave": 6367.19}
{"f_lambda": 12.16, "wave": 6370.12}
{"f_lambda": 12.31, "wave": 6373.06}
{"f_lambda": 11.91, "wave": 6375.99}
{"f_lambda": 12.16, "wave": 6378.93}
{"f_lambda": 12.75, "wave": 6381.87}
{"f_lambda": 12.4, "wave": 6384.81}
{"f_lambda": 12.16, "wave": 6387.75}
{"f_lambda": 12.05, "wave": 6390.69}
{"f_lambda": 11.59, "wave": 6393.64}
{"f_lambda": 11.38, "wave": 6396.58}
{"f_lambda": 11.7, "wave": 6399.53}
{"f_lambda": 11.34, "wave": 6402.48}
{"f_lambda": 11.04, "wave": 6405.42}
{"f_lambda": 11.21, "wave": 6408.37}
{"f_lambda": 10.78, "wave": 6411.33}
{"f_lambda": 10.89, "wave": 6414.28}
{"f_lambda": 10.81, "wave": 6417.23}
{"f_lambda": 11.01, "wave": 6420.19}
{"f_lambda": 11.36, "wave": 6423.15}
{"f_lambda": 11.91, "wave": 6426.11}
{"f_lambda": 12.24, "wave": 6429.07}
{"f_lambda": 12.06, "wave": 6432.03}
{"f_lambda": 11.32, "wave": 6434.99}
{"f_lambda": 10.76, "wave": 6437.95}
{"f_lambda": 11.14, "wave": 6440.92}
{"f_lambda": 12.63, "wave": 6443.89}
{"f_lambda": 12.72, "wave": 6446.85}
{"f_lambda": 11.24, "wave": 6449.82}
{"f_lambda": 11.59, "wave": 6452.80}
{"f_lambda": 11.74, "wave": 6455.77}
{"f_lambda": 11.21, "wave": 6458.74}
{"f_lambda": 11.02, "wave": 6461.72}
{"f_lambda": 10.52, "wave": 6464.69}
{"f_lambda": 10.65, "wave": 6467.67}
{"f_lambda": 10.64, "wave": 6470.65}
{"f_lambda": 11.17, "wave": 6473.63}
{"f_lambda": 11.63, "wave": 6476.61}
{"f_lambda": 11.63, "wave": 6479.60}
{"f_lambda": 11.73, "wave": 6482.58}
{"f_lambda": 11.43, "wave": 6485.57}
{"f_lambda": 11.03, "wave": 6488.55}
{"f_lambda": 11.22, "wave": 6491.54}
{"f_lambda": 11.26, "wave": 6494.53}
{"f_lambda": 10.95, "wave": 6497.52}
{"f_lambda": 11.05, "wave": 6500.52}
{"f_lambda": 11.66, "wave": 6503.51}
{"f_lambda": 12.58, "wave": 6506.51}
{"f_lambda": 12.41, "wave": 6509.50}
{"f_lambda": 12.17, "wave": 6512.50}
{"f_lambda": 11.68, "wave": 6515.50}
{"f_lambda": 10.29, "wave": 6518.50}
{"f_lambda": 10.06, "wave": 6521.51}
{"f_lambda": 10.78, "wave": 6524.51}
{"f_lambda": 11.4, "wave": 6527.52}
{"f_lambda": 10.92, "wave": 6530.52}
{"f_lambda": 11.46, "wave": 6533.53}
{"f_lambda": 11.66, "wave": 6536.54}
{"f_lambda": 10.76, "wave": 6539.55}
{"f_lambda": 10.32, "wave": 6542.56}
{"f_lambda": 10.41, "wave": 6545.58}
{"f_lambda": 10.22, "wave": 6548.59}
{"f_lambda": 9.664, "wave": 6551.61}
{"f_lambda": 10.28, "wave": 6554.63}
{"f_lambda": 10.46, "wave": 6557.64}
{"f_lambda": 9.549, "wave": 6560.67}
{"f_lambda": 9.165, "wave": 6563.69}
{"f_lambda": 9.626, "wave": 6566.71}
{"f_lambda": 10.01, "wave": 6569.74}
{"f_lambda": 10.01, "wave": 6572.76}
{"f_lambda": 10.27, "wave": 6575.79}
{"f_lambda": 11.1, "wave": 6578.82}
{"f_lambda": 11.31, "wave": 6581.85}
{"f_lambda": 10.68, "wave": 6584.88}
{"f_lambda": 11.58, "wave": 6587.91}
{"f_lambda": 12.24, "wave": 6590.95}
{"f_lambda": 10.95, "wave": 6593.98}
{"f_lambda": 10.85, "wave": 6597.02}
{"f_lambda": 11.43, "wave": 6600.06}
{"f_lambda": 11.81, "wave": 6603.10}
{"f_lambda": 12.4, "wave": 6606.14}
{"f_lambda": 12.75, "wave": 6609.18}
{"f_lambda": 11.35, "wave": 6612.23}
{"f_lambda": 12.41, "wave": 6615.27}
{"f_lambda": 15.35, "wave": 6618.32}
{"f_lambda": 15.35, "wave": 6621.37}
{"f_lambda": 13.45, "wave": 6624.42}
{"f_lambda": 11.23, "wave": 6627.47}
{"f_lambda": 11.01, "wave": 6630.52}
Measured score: -2.0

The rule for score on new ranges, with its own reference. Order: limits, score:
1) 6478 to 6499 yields -1.7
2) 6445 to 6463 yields -0.7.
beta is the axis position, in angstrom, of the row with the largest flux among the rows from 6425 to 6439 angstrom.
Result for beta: 6429.07 angstrom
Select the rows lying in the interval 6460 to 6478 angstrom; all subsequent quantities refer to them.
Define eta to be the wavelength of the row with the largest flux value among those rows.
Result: 6476.61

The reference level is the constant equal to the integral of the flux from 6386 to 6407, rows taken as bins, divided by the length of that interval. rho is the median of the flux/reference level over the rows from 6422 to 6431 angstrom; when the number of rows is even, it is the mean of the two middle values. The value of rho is 1.02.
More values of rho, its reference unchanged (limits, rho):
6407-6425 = 0.94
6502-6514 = 1.06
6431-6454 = 0.99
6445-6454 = 1.00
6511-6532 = 0.94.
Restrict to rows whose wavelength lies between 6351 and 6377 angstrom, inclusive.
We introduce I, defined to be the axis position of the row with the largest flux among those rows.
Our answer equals 6352.55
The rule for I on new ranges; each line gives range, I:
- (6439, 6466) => 6446.85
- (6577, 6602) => 6590.95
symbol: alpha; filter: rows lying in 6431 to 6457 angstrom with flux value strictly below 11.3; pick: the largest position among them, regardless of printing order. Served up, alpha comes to 6449.82 angstrom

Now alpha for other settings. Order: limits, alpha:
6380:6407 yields 6405.42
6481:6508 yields 6500.52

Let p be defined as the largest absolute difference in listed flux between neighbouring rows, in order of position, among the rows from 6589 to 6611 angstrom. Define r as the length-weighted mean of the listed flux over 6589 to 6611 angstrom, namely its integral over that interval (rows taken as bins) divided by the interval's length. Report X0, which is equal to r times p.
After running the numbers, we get 15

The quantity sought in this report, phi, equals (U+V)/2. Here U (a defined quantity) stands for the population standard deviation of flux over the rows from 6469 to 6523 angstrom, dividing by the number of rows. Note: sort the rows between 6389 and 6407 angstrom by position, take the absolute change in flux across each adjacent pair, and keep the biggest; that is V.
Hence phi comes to 0.55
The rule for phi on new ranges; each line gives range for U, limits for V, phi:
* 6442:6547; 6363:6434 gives 0.75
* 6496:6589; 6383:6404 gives 0.65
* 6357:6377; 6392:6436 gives 0.72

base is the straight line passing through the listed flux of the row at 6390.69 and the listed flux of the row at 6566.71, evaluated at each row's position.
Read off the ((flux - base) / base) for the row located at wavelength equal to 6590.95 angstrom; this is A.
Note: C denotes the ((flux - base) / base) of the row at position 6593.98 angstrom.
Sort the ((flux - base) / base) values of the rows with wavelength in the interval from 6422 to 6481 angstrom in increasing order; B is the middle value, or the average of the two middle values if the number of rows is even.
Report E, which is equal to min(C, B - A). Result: -0.301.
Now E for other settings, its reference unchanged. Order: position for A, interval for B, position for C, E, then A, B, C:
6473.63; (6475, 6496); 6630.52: 0.040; 0.02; 0.06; 0.26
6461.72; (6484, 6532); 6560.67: -0.016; 0.00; 0.06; -0.02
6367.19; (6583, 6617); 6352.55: 0.101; -0.09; 0.26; 0.10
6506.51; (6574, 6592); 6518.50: -0.016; 0.20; 0.19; 0.00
